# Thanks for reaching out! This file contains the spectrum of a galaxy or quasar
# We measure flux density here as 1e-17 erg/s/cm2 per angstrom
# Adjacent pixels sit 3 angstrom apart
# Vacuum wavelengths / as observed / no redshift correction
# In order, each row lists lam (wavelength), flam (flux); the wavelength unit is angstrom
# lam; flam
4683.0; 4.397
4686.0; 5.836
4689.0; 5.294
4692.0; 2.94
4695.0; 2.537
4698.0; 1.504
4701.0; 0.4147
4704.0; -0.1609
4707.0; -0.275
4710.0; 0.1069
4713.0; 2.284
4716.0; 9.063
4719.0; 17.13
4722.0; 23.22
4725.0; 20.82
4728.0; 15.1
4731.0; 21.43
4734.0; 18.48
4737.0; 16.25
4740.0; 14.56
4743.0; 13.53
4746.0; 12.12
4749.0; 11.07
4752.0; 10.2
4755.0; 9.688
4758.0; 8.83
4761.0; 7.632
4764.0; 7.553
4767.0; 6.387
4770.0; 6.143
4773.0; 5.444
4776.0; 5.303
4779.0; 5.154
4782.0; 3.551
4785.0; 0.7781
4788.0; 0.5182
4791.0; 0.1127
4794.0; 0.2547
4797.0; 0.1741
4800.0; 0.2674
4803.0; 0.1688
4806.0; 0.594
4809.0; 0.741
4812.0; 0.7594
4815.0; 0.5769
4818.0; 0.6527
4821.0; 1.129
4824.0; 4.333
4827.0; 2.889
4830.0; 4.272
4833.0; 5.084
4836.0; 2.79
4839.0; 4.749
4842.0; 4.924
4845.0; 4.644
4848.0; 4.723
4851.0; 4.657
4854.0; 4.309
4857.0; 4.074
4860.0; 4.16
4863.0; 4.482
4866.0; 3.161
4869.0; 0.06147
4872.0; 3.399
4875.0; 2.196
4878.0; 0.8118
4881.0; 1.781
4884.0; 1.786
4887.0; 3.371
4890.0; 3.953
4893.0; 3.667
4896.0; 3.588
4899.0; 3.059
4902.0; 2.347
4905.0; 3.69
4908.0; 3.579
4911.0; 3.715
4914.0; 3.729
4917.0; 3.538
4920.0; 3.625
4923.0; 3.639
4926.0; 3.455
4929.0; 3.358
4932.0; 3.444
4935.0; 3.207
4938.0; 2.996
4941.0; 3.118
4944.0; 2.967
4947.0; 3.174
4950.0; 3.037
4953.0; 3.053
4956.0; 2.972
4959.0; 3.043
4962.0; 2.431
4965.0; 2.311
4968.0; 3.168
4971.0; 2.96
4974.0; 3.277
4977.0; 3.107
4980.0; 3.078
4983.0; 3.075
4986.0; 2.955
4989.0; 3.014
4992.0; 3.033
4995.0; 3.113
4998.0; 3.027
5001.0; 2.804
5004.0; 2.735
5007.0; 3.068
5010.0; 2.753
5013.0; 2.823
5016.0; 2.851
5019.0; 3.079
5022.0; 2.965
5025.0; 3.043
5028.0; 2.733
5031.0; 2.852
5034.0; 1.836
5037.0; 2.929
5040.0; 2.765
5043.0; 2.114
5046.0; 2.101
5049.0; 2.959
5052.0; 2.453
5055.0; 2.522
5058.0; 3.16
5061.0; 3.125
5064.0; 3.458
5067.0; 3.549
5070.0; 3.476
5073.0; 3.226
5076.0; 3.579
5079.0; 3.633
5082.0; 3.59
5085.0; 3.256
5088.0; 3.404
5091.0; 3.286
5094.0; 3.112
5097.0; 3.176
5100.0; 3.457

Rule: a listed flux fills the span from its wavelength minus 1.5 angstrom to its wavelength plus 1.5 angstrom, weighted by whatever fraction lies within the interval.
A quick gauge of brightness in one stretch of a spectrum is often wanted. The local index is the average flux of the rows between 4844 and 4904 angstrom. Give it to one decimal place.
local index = 3.2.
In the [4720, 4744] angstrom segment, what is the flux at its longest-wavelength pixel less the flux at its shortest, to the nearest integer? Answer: -10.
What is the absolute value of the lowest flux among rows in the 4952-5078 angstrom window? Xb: 1.8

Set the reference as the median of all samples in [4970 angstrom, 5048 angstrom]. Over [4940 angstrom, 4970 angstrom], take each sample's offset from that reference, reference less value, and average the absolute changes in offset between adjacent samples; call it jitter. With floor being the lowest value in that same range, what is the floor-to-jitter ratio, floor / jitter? 9.2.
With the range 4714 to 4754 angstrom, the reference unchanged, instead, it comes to 2.7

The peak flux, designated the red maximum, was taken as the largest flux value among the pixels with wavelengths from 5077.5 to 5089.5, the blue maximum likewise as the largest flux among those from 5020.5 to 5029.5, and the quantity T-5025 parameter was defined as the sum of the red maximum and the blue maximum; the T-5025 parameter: 6.7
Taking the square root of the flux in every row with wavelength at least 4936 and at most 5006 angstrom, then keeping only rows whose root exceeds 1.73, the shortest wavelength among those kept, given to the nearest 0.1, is 4938.0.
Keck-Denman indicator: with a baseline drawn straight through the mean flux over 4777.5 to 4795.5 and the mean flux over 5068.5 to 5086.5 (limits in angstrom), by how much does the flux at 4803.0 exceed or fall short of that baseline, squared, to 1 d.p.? 2.7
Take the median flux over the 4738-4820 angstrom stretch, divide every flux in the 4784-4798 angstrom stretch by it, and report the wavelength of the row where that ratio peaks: 4785.0 angstrom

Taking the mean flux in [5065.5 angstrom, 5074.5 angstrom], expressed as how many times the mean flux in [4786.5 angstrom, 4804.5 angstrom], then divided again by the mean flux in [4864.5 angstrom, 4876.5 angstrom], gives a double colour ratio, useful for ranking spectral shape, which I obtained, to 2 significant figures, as 6.2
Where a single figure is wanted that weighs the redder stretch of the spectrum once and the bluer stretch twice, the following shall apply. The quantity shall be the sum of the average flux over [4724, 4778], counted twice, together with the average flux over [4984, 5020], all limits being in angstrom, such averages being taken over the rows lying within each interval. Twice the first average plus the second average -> 26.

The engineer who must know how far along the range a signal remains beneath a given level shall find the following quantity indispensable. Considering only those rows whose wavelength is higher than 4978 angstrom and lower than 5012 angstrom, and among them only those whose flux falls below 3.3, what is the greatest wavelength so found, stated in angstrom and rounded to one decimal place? 5010.0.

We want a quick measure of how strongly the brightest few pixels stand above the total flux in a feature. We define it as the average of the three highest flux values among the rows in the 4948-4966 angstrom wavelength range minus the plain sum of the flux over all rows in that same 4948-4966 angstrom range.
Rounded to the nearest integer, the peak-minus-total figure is -14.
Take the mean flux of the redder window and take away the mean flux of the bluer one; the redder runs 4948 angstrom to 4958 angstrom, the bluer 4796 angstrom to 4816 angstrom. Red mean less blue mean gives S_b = 2.6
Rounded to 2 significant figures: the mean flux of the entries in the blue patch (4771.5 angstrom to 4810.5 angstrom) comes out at 1.8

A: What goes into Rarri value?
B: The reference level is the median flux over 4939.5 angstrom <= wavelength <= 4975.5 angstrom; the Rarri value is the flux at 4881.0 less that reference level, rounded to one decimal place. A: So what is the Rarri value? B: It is -1.3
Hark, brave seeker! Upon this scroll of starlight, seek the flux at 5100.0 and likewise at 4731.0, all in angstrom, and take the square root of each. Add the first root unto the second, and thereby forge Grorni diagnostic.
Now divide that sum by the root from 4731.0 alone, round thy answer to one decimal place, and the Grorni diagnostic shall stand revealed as 1.4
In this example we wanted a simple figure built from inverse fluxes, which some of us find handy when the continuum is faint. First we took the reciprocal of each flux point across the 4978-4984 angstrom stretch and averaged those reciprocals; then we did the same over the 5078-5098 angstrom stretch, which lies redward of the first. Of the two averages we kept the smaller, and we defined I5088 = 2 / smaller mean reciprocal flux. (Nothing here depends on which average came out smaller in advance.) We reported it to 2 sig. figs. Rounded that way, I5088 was 6.7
